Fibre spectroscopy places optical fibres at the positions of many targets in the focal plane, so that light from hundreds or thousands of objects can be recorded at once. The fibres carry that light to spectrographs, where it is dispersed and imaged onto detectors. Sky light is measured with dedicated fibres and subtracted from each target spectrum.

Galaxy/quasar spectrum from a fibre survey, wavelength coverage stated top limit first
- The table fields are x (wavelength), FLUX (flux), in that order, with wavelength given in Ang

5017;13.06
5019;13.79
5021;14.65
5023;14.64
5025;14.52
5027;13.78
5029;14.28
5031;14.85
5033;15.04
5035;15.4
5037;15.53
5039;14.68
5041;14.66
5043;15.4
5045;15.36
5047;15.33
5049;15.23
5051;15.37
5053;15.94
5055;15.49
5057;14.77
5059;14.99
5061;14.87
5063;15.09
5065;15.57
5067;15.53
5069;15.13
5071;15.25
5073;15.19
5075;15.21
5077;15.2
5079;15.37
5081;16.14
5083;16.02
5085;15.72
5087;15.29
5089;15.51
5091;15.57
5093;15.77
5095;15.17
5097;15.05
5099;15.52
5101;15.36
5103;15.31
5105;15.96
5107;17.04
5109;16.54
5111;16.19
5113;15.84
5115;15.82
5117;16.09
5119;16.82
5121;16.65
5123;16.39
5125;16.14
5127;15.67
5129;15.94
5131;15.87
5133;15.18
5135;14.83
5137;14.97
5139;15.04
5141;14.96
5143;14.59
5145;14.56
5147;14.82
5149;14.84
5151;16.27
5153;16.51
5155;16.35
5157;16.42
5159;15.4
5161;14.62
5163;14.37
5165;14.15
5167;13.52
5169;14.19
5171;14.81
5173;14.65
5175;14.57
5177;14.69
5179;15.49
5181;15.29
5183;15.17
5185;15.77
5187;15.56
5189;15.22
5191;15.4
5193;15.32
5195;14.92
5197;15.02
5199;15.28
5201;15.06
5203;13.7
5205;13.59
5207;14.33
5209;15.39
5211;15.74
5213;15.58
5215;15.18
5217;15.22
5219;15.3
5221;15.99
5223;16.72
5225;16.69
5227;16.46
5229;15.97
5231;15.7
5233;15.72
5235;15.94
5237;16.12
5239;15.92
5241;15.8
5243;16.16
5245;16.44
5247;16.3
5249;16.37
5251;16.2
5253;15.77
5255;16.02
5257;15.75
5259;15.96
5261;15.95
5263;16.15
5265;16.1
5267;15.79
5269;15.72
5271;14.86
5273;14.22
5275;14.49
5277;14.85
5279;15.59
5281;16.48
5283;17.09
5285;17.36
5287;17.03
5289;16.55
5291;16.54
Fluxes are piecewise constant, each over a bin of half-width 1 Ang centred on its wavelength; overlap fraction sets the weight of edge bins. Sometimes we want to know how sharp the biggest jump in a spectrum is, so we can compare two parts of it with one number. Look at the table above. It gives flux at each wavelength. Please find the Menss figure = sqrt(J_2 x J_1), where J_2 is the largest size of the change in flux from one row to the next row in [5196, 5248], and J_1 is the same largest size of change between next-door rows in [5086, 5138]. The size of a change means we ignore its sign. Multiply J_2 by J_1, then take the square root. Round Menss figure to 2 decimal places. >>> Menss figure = 1.21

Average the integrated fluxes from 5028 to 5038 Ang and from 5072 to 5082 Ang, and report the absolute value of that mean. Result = 152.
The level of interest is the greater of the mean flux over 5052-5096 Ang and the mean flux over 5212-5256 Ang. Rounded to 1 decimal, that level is 16.0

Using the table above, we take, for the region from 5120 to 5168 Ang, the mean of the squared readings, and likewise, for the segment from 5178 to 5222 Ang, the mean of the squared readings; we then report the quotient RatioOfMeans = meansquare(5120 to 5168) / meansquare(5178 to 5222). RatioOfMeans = 1.02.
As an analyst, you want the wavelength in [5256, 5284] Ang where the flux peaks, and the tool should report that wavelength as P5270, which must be 5283 Ang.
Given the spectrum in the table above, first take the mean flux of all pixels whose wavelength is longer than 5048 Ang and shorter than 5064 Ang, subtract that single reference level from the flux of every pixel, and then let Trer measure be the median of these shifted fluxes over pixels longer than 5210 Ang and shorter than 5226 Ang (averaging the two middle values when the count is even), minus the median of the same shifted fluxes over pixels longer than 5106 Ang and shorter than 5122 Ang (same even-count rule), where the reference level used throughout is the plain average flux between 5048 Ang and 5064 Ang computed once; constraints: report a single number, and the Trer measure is -0.7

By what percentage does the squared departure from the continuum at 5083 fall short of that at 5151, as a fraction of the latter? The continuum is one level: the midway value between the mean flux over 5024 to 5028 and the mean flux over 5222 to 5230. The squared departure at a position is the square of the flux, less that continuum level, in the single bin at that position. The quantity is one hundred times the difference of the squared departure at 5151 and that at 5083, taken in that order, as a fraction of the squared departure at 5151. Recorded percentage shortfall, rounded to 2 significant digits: 45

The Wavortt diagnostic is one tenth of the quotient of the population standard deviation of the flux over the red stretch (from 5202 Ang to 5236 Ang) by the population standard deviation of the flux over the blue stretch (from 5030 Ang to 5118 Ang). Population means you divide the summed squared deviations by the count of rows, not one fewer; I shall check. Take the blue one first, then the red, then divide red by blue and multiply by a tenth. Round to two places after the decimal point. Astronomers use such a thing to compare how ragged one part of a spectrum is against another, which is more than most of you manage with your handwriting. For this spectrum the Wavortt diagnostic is 0.18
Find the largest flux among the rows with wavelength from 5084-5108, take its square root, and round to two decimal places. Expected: 4.13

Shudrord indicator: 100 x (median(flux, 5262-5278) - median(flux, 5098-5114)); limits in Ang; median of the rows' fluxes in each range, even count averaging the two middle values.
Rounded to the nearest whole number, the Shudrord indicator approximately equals -61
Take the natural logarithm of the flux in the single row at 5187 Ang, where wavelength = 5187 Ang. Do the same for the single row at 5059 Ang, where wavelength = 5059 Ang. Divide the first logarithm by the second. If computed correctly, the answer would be 1.01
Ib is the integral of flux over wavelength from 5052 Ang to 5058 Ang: 92.4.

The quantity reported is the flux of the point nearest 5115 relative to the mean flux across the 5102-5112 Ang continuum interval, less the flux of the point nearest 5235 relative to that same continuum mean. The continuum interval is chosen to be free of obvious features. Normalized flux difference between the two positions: -0.01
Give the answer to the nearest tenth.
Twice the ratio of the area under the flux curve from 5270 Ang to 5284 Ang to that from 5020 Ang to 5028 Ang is 3.7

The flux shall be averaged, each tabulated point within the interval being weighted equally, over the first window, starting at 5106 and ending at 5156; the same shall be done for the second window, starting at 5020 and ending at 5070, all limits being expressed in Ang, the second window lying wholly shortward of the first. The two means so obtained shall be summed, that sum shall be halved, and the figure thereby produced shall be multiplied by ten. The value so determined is 154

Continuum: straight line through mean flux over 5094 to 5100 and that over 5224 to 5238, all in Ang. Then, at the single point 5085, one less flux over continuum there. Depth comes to -0.036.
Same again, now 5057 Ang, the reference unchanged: 0.015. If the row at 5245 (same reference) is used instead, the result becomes -0.016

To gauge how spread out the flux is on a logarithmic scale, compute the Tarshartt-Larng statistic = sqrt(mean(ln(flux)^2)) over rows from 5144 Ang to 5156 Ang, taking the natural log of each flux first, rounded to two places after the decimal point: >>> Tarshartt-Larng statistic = 2.74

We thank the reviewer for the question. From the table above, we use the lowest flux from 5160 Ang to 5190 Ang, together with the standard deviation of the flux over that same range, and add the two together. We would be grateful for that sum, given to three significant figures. 14.1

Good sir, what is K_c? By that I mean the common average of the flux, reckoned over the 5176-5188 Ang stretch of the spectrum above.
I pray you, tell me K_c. 15.3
